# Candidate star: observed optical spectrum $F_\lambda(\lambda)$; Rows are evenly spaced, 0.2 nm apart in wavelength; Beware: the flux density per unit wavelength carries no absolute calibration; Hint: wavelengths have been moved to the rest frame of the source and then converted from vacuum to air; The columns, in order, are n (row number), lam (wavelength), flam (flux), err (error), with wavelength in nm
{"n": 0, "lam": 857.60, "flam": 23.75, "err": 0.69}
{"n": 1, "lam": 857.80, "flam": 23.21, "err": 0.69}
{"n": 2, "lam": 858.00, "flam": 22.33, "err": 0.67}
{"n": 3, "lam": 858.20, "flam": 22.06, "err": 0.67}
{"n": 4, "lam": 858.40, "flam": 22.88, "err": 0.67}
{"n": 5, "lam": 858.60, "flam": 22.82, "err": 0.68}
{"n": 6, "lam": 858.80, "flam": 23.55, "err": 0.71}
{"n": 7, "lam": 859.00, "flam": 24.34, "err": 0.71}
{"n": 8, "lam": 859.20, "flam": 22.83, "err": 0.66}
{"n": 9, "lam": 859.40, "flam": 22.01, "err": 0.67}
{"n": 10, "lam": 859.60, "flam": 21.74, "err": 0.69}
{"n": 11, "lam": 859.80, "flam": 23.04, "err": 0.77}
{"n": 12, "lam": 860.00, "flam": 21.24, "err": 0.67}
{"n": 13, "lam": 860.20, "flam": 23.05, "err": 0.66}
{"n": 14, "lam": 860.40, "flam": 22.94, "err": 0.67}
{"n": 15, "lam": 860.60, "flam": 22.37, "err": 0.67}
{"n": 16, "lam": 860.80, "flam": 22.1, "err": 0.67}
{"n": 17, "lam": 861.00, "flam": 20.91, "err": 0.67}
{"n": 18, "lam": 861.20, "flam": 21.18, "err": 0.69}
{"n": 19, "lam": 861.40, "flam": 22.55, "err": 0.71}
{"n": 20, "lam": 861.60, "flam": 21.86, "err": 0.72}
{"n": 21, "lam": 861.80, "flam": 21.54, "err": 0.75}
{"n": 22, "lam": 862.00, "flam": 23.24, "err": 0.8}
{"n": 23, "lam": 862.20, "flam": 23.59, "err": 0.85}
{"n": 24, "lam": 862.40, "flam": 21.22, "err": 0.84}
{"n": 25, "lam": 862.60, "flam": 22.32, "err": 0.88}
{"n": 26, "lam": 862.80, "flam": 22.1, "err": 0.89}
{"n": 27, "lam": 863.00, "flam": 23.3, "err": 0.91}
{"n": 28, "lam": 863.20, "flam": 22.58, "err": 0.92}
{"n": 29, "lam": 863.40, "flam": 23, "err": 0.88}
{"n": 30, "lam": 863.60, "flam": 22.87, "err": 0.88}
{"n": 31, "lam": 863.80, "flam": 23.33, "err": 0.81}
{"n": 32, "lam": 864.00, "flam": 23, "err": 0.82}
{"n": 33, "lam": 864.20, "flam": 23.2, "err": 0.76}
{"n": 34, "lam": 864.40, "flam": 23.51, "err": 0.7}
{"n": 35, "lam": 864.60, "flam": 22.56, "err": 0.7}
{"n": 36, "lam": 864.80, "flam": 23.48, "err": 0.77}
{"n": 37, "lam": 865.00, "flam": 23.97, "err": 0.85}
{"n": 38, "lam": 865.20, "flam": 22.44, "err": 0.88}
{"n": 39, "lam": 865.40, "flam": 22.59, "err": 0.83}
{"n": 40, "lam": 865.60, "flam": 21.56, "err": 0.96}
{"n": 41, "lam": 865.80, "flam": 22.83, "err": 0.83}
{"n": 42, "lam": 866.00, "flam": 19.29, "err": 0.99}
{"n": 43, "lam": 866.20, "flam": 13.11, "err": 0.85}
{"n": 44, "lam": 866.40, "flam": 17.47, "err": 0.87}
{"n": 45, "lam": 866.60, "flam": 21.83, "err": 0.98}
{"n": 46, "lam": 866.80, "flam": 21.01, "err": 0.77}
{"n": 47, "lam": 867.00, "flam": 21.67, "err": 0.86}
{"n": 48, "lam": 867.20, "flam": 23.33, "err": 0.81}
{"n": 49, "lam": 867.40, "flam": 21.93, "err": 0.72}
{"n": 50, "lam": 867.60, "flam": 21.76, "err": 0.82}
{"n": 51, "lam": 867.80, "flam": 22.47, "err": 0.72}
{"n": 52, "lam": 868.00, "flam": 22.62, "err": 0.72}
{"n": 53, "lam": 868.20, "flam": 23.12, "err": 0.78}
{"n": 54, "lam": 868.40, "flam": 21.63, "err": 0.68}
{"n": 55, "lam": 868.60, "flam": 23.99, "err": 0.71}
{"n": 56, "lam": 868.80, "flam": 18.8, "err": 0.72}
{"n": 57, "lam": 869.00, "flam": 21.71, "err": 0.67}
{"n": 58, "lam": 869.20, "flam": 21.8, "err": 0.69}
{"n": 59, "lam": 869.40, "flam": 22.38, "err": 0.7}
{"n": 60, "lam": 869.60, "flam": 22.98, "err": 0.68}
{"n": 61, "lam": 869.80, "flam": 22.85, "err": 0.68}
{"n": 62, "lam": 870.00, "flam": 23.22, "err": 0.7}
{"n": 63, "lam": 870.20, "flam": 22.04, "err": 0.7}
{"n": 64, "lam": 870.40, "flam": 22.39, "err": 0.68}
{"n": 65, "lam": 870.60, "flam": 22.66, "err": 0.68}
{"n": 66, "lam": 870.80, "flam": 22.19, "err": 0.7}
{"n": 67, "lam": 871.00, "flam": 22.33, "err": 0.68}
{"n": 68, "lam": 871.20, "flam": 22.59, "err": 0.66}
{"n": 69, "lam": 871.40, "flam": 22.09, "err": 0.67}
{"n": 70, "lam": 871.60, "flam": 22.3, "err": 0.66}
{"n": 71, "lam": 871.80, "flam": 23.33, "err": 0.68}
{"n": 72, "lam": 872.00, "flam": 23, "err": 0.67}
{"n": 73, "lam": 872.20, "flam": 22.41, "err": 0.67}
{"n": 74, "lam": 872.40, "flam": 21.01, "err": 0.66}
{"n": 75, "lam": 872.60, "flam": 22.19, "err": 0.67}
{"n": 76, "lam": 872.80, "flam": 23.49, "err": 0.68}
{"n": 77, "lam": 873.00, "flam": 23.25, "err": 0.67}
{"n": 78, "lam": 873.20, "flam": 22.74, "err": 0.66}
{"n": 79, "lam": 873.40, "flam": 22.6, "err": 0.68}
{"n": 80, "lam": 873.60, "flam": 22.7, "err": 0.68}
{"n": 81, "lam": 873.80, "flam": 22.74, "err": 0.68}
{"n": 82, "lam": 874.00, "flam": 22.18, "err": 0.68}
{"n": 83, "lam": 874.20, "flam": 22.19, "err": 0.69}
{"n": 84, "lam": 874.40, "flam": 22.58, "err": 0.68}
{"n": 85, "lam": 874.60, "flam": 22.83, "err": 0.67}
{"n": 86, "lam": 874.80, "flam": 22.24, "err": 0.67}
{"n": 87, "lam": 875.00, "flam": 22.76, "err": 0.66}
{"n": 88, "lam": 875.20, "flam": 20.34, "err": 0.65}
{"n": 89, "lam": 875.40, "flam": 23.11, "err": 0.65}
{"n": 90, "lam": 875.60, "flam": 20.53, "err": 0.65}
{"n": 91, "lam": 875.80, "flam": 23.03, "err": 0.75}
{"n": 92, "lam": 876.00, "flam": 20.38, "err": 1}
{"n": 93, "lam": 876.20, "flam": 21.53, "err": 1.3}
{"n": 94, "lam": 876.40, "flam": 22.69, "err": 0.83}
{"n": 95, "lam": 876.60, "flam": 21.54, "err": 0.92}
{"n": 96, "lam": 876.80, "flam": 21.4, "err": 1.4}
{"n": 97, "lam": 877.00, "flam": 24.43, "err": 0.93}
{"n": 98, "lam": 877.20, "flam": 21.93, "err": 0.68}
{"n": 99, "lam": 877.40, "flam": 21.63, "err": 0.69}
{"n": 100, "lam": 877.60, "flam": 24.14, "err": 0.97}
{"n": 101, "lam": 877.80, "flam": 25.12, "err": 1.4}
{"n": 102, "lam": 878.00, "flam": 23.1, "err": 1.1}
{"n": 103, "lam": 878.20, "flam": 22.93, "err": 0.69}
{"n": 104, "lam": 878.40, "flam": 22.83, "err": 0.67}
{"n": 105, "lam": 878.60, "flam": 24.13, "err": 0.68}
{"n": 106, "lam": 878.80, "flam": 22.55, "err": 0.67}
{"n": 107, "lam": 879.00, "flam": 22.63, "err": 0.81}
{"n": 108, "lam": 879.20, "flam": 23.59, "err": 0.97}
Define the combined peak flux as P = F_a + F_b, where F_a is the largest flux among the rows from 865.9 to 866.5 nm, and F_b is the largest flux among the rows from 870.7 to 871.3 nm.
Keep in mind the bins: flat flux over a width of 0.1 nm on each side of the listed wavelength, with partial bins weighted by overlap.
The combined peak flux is 41.9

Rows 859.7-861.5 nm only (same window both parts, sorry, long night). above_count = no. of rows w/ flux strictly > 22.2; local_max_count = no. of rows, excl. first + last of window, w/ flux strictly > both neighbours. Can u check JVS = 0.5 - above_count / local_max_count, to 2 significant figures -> -4.5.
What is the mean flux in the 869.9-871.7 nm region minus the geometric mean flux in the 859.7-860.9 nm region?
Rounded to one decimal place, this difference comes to 0.0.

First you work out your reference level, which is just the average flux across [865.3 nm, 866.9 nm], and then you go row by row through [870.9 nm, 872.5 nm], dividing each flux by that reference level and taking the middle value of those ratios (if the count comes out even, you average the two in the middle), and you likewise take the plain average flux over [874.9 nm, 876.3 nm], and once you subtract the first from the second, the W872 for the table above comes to 20.5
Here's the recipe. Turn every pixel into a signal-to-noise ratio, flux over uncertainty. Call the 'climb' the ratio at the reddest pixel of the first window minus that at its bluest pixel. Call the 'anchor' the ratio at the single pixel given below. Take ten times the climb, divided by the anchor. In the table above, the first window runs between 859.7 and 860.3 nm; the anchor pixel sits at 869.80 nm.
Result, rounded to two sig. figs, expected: 1.5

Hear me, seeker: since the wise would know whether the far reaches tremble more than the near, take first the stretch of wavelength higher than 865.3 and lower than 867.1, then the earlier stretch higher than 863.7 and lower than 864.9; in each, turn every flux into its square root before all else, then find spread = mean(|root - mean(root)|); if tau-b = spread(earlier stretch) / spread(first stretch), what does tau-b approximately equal 0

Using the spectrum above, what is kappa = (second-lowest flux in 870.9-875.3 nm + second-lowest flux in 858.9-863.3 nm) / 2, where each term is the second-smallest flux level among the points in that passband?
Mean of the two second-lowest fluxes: 21.1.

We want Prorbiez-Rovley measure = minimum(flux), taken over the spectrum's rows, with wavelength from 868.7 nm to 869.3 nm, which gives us 18.8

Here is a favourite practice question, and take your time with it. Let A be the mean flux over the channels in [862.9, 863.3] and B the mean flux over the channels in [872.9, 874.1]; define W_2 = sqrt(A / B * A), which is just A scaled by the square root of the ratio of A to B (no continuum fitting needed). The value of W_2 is 4.81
